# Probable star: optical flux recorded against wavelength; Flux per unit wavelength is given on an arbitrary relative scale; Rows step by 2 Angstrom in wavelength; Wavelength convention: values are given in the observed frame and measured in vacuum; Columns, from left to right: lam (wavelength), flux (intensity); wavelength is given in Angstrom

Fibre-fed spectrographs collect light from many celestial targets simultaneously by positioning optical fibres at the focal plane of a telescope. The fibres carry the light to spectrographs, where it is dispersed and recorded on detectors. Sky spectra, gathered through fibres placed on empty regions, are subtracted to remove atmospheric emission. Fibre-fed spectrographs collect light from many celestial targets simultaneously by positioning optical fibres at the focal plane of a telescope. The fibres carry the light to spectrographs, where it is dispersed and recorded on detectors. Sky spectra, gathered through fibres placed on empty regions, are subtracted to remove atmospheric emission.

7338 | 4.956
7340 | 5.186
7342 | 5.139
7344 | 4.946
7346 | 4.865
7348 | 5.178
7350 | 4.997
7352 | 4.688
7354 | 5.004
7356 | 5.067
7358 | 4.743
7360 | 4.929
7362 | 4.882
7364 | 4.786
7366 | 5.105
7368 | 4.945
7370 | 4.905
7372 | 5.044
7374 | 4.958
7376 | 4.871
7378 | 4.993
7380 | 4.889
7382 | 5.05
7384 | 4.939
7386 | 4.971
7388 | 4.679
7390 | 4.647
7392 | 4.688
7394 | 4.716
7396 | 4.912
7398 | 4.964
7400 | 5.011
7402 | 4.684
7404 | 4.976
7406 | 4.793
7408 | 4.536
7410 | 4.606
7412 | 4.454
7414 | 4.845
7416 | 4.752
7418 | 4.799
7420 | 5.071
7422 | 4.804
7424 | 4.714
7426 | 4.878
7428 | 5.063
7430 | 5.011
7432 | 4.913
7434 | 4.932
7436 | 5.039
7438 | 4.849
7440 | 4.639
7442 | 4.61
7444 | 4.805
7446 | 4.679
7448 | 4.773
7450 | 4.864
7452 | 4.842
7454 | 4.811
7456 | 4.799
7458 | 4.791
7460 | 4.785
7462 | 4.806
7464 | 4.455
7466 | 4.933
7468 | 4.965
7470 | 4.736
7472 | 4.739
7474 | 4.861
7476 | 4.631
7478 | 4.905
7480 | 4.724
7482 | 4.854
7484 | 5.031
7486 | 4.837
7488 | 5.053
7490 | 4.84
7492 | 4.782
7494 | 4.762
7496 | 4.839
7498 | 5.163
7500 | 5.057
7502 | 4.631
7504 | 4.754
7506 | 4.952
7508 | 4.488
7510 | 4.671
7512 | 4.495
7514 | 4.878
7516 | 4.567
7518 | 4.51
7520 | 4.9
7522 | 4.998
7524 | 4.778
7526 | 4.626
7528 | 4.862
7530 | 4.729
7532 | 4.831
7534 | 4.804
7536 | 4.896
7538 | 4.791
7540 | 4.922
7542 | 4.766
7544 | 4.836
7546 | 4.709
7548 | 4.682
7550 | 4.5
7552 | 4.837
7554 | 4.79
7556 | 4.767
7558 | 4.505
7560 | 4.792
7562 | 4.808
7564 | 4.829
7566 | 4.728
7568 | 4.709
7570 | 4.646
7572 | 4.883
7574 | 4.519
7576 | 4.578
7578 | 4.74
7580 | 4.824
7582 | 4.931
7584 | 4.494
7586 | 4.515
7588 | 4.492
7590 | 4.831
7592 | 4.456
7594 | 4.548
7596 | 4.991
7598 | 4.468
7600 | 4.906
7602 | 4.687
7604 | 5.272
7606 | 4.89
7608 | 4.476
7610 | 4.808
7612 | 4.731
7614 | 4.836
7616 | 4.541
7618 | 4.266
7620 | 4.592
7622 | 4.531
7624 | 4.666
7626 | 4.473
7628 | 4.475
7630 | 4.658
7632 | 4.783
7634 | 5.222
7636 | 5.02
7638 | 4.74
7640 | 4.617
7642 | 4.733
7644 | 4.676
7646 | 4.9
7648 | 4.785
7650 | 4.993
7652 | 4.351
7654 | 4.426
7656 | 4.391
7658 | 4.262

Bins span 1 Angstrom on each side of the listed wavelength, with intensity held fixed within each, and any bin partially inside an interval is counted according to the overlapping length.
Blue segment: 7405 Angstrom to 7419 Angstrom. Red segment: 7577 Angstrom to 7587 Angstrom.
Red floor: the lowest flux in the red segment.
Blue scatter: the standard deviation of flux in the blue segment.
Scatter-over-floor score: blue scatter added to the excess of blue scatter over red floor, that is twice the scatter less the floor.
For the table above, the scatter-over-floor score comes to -4.2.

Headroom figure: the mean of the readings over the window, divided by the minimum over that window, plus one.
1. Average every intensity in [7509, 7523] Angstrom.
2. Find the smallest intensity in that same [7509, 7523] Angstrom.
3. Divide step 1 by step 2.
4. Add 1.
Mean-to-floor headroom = 2.049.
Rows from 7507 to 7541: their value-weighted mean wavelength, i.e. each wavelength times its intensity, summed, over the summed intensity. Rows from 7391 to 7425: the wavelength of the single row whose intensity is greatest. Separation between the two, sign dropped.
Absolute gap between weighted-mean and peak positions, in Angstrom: 104.2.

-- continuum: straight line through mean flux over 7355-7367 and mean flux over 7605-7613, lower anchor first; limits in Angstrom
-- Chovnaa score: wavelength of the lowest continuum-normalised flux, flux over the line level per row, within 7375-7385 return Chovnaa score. 7376 Angstrom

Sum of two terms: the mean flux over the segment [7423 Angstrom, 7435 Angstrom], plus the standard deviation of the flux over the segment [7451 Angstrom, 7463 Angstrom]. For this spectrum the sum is 4.94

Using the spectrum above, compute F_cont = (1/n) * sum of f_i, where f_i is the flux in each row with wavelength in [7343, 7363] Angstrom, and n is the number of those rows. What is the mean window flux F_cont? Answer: 4.93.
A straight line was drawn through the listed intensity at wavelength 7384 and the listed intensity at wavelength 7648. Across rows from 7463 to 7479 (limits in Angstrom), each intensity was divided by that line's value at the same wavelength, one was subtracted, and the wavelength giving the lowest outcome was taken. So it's 7464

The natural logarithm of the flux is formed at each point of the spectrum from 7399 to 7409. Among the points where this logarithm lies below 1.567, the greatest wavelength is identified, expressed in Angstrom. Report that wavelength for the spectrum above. 7408 Angstrom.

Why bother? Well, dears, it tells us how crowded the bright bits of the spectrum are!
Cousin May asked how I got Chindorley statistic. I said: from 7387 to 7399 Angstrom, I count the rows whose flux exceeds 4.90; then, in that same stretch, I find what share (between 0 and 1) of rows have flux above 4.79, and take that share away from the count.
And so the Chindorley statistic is 1.7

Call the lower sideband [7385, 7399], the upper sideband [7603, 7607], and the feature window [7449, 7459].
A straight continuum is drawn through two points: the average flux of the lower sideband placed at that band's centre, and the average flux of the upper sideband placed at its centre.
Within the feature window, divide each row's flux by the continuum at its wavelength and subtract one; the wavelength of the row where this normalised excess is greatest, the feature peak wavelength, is 7450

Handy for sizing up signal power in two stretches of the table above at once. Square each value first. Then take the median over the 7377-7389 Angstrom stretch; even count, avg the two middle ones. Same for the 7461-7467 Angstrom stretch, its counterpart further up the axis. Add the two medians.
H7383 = 47.6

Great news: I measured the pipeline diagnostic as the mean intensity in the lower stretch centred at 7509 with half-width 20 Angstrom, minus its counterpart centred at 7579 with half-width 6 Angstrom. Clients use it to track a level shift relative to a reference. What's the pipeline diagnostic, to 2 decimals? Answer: 0.10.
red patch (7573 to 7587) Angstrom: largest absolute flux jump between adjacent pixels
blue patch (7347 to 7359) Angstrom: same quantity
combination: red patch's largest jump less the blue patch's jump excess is 0.11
